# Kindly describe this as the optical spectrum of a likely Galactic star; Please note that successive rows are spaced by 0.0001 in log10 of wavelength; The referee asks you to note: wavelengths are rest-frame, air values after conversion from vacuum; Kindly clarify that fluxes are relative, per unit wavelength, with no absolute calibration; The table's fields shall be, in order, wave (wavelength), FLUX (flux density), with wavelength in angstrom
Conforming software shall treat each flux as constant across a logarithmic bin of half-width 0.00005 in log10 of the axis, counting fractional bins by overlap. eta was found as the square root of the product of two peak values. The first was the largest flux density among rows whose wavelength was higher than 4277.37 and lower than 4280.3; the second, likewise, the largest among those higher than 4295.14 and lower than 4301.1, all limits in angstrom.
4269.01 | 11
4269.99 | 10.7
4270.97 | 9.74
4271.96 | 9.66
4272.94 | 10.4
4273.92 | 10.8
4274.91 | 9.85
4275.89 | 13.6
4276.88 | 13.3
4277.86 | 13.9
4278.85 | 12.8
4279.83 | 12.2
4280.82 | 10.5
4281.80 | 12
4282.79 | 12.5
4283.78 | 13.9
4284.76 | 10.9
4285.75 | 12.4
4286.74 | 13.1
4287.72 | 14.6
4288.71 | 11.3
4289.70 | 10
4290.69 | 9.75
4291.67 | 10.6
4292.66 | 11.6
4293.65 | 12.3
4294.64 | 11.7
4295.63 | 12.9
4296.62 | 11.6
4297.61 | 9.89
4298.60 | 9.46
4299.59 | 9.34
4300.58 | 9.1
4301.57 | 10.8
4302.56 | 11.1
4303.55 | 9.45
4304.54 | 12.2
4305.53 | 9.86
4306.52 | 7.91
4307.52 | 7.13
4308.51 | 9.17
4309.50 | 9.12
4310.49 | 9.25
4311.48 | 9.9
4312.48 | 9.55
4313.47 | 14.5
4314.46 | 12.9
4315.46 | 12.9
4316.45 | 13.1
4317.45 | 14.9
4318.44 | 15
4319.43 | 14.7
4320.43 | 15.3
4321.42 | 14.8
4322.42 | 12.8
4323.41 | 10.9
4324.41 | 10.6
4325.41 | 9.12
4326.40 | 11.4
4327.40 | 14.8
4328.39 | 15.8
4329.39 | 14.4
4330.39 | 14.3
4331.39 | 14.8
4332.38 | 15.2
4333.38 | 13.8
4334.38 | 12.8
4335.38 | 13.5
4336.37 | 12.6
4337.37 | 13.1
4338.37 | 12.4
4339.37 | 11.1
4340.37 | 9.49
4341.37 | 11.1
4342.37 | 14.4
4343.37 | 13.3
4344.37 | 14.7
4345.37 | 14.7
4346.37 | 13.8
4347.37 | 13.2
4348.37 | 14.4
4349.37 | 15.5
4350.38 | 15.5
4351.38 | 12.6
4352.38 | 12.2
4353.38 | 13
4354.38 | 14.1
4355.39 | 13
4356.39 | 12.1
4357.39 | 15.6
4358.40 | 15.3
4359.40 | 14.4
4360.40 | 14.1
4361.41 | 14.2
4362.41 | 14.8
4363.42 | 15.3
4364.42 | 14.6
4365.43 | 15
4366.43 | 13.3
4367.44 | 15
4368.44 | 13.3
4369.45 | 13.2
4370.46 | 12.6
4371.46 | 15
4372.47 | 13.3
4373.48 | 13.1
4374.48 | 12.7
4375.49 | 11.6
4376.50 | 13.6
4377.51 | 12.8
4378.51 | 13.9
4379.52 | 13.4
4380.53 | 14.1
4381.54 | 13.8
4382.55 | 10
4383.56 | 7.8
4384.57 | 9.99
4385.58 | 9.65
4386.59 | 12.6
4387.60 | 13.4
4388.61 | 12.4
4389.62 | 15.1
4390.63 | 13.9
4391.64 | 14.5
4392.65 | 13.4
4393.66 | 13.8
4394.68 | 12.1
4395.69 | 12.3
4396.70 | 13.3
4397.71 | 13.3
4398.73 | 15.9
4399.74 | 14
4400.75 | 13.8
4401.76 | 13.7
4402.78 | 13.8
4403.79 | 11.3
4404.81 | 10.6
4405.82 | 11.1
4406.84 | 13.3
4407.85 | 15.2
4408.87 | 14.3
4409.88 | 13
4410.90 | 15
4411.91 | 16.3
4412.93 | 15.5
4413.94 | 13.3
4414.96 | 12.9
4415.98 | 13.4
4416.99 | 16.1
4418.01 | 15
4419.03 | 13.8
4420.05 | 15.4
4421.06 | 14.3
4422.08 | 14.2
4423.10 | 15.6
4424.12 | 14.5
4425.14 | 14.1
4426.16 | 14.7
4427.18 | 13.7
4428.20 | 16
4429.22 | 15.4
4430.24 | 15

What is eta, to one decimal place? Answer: 13.4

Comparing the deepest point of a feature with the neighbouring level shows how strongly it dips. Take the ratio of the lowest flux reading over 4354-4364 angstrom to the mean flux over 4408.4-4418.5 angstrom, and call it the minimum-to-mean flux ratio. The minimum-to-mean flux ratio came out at 0.84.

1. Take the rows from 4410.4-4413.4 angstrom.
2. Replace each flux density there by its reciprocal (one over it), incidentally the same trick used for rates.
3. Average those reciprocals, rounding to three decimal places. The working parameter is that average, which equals 0.064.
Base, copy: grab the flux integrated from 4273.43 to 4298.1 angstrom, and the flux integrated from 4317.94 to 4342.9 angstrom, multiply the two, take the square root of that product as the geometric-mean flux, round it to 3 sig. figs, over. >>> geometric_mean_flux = 310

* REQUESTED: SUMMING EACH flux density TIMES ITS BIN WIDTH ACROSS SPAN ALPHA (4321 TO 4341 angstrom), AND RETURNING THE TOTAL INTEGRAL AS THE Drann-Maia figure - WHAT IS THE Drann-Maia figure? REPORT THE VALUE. 257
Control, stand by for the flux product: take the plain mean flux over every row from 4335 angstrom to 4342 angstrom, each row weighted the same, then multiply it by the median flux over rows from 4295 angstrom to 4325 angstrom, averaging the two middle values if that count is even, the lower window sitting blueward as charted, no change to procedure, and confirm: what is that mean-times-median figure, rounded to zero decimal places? 129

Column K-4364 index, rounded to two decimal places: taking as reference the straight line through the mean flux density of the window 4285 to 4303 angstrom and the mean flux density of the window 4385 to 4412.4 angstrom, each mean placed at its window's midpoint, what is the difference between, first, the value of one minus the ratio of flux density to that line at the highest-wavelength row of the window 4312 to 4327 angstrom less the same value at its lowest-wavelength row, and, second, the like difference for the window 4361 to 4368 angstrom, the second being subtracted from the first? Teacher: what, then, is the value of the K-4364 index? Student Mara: -0.08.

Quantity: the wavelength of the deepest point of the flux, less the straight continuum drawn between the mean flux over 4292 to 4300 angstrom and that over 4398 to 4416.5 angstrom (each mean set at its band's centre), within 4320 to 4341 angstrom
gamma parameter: 4325.41 angstrom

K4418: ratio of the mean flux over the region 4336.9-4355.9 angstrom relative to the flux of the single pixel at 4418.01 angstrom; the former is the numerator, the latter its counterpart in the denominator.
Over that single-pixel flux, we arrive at 0.88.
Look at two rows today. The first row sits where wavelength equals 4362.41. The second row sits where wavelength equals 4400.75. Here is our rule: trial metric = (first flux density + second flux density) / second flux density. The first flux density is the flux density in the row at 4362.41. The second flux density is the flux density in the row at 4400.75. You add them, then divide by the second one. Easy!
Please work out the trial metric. 2.07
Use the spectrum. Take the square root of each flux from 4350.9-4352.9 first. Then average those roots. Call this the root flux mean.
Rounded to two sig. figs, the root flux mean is 3.5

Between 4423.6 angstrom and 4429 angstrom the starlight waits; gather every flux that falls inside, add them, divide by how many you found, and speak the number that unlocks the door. 14.6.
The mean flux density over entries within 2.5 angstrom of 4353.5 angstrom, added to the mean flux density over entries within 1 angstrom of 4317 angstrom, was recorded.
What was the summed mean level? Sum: 27.0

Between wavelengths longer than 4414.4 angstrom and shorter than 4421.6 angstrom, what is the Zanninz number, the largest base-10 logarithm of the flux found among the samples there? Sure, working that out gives 1.21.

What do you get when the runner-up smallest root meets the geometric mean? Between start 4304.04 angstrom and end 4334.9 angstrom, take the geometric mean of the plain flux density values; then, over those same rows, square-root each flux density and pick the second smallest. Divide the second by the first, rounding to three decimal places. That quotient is 0.233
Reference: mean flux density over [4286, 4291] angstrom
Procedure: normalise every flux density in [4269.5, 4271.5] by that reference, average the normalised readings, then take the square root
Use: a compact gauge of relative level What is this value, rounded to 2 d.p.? 0.93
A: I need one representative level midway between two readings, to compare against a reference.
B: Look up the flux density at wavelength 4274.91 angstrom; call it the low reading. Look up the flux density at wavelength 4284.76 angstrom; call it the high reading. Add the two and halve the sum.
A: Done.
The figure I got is 10.4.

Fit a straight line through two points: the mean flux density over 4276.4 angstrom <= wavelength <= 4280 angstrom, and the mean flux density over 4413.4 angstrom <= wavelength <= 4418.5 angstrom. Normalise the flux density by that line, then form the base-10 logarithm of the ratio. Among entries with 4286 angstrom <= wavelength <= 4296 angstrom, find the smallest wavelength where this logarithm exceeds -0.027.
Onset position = 4286.74 angstrom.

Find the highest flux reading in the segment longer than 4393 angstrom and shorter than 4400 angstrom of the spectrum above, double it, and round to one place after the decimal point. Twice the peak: 31.8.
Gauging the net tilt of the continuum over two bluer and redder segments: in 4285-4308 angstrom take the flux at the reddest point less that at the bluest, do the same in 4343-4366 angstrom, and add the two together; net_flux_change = -4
